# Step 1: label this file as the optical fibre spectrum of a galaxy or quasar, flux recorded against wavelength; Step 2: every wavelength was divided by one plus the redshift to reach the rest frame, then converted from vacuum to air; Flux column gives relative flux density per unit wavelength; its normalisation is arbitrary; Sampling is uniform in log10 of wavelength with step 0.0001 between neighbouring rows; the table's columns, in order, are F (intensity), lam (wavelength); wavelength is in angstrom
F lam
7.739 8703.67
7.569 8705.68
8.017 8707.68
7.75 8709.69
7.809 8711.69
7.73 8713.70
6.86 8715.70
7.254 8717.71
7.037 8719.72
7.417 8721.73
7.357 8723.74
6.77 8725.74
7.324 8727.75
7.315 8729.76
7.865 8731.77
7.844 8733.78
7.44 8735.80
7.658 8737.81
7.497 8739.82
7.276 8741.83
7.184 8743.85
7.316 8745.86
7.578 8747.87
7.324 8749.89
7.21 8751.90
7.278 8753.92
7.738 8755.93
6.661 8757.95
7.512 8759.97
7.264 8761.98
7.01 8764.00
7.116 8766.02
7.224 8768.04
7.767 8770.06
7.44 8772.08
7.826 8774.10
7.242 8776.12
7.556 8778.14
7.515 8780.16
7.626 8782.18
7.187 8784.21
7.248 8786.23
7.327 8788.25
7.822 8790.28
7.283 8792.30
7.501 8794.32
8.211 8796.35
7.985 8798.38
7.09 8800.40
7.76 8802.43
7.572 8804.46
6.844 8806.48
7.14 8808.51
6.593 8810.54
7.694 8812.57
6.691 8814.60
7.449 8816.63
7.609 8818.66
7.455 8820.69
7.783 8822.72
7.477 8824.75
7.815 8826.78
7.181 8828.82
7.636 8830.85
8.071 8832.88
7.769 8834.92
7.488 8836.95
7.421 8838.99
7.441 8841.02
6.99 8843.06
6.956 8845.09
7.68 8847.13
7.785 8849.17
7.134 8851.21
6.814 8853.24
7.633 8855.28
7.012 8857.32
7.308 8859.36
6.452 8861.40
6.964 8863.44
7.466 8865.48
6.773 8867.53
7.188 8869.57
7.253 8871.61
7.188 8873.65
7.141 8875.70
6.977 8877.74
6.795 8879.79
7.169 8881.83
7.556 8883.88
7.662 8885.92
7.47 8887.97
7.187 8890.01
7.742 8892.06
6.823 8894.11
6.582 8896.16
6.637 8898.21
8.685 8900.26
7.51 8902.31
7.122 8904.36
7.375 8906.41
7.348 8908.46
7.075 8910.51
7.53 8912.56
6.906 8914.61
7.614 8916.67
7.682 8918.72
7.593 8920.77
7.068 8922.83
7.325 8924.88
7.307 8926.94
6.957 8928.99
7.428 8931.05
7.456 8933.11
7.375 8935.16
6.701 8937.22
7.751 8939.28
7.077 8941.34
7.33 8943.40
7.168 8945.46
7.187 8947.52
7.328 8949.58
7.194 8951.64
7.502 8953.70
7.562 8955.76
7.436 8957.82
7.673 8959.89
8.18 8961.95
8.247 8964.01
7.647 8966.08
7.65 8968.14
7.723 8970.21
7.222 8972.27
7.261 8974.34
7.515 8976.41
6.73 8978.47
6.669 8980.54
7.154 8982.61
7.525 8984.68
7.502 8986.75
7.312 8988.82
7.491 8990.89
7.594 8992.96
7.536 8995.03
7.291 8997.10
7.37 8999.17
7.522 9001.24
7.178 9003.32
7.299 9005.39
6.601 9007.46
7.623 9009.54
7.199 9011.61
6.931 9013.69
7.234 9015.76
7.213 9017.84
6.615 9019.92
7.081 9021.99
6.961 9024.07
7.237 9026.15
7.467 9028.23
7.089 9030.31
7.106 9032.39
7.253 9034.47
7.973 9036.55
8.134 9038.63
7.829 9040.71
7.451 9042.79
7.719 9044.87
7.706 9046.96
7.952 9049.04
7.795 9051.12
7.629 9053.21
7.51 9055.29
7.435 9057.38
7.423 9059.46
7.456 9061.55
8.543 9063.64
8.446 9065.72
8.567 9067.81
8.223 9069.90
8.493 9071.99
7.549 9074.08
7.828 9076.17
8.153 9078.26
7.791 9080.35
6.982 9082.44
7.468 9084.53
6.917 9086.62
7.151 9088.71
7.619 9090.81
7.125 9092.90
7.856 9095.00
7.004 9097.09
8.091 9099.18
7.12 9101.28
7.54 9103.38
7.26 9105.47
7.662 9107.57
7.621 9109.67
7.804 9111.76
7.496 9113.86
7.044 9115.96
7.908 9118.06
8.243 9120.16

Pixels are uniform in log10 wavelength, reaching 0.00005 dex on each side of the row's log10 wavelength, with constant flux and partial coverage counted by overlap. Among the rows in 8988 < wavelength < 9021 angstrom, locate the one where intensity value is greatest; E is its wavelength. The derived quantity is 9009.54 angstrom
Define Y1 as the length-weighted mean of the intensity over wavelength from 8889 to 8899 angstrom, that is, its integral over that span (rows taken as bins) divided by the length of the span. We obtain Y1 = 7.00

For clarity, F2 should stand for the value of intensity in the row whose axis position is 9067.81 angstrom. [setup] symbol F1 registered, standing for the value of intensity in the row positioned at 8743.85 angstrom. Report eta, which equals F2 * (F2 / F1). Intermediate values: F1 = 7.184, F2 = 8.567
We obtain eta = 10.2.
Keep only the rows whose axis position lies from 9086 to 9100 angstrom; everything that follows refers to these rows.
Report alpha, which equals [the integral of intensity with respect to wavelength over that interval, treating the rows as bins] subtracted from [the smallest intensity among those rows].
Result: -97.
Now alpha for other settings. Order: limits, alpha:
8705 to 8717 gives -85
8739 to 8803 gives -468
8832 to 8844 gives -83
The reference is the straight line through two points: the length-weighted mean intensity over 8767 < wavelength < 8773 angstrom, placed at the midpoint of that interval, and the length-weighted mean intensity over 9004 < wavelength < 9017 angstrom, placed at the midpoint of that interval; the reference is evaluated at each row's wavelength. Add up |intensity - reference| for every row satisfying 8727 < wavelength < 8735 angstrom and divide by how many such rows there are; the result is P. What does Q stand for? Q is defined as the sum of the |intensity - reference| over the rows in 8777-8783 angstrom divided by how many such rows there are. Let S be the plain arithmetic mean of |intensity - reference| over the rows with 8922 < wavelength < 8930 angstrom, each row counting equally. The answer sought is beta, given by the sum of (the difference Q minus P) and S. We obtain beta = 0.0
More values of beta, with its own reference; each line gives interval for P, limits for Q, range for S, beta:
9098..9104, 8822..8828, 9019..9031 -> -0.1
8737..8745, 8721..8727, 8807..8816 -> 0.7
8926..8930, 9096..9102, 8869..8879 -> 0.4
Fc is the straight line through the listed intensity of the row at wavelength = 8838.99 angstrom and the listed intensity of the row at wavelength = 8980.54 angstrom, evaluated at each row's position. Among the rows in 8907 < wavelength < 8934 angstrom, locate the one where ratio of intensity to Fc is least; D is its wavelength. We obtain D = 8914.61 angstrom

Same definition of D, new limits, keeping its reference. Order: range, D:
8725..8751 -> 8725.74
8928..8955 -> 8937.22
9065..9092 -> 9086.62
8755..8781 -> 8757.95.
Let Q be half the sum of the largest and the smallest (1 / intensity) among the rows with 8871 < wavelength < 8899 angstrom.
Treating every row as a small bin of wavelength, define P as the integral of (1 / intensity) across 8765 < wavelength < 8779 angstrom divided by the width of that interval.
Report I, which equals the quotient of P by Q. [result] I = 0.96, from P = 0.134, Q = 0.141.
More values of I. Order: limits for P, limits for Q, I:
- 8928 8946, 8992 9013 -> 0.98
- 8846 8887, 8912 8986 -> 1.03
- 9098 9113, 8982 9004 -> 0.97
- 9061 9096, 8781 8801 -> 0.98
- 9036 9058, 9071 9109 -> 0.99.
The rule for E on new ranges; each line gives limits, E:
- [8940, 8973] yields 8964.01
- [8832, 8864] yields 8832.88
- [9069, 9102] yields 9071.99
